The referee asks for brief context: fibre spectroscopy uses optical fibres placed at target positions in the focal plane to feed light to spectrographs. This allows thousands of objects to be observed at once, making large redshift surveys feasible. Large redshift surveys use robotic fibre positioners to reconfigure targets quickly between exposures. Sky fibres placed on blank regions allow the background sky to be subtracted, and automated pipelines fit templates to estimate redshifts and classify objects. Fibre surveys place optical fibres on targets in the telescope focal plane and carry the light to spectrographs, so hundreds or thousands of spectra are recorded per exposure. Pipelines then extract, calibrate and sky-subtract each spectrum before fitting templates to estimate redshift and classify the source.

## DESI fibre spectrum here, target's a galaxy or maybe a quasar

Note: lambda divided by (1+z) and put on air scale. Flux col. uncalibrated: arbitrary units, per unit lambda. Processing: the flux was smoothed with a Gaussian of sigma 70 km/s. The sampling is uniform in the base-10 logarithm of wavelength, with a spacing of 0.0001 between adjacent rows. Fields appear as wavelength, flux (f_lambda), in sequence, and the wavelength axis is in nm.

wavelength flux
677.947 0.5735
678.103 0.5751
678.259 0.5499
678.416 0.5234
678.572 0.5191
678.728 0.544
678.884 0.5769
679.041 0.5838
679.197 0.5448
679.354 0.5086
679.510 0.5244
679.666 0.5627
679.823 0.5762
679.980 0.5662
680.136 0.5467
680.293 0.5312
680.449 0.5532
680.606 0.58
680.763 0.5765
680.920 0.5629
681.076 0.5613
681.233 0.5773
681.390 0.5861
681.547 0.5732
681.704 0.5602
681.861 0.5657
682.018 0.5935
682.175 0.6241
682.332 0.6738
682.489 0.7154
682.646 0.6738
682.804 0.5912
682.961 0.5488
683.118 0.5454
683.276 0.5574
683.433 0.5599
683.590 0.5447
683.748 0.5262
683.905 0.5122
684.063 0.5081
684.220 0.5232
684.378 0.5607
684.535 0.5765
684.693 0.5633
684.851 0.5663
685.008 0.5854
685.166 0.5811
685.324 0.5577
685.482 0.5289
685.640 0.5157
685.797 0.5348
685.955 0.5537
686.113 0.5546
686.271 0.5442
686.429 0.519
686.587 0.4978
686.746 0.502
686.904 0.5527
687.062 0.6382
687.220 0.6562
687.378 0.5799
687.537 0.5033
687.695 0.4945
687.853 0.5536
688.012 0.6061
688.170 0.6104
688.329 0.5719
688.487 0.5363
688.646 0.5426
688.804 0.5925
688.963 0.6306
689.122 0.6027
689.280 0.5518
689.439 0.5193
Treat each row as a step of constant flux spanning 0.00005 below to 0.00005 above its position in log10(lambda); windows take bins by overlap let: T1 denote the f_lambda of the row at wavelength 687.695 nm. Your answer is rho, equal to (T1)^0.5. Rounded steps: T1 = 0.4945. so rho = 0.703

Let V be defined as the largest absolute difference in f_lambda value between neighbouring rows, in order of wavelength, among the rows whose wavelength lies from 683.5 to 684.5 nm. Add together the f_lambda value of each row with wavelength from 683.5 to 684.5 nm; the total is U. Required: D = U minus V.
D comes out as 3.14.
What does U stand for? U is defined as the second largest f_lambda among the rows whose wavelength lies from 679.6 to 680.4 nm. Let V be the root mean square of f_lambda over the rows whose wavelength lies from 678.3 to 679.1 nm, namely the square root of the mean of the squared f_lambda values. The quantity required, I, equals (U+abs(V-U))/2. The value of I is 0.291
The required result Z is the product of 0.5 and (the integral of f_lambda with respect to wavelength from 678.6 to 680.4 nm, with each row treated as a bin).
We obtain 0.496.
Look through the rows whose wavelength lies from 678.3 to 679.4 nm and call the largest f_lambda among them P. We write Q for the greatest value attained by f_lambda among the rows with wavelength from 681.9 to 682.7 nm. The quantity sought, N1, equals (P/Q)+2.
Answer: 2.82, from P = 0.5838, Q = 0.7154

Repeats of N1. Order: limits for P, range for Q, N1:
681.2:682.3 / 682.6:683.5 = 2.93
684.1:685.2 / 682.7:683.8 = 2.99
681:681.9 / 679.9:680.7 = 3.01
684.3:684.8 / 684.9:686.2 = 2.98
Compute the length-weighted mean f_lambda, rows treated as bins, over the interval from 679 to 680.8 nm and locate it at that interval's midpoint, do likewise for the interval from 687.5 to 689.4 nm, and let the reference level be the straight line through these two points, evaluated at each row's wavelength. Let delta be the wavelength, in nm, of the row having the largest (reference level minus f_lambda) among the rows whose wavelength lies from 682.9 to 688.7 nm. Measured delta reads 687.695 nm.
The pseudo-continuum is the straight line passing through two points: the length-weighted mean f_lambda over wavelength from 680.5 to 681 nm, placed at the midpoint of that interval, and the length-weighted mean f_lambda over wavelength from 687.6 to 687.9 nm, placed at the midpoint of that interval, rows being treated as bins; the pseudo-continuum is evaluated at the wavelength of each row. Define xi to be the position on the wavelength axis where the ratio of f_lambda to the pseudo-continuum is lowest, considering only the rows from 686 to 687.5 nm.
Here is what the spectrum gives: 686.587 nm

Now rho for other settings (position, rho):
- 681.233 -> 0.760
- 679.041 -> 0.764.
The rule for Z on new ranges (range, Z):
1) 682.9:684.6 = 0.461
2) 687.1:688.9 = 0.513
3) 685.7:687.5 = 0.500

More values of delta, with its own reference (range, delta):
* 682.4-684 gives 683.905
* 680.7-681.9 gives 681.704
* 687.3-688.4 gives 687.695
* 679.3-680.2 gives 679.354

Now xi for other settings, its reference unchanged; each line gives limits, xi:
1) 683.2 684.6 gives 684.063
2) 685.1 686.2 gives 685.640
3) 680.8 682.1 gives 681.076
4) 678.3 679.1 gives 678.572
